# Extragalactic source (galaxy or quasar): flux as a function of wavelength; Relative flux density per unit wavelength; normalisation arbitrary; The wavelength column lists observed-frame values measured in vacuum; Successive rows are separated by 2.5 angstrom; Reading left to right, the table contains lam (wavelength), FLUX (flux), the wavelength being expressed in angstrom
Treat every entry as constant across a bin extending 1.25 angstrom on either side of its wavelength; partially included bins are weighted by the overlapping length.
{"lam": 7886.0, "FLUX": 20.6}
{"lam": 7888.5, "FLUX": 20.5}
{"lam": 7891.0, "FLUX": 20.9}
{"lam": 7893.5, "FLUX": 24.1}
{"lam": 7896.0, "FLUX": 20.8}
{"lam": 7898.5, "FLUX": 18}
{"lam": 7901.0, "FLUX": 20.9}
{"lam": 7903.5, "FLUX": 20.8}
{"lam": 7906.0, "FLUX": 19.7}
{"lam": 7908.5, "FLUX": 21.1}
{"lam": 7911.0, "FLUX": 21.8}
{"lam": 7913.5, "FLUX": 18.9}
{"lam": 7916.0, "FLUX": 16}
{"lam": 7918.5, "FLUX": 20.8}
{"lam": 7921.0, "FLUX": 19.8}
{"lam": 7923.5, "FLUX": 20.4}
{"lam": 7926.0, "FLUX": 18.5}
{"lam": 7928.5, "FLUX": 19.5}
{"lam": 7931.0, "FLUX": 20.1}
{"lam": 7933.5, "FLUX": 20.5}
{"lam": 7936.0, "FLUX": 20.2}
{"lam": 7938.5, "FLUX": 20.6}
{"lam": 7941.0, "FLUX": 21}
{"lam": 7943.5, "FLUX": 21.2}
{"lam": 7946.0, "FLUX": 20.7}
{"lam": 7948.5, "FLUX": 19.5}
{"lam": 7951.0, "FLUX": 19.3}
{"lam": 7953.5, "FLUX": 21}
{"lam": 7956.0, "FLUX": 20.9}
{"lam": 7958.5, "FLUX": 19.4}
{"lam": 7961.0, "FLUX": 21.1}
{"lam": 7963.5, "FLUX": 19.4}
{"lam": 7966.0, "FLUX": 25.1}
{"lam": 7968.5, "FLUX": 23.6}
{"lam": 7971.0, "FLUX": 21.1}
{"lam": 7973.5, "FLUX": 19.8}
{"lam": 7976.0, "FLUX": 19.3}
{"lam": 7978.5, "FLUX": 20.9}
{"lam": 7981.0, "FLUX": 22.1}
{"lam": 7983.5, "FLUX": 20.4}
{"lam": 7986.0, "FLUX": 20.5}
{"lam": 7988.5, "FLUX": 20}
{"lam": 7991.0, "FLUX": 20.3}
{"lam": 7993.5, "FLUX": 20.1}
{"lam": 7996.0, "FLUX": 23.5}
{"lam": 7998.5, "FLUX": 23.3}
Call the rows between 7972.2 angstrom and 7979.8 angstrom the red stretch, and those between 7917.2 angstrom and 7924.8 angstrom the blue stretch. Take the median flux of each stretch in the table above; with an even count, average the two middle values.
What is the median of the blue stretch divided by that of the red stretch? 1.03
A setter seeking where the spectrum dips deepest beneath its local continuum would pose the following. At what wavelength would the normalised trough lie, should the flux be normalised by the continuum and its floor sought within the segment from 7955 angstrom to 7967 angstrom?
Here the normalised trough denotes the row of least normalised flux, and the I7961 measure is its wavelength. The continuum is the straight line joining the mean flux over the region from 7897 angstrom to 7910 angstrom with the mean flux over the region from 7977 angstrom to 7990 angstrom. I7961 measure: 7963.5 angstrom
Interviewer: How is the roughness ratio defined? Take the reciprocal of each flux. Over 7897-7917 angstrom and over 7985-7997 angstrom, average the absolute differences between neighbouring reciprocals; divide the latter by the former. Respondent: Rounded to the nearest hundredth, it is 0.53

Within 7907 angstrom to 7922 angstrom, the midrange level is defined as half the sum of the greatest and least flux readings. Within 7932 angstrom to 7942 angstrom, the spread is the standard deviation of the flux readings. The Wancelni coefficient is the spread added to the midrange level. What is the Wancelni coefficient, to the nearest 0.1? 19.2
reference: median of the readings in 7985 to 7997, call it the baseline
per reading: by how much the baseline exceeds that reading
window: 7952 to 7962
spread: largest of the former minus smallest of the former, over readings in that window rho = 1.7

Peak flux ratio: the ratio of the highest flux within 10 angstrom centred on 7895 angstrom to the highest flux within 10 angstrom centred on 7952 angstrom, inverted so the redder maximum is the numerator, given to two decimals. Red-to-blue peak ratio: 0.87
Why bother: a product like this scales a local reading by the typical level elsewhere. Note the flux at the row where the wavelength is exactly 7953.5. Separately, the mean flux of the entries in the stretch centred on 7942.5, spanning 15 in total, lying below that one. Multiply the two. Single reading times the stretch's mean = 431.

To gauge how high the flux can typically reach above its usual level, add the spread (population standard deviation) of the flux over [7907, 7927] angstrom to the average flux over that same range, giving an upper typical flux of 21.4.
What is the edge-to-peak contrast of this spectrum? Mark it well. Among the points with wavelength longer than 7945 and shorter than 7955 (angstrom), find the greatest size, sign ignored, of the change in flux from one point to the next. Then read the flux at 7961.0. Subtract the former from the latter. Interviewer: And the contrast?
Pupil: 19.4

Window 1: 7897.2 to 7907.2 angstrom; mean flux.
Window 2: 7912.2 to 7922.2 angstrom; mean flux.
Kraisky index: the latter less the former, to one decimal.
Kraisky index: -1.0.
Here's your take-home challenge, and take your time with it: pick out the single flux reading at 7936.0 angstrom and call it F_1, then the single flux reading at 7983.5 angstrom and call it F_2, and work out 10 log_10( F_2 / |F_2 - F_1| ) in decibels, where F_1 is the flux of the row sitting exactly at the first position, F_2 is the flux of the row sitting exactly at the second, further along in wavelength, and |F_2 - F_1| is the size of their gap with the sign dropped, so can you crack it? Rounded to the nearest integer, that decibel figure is 20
